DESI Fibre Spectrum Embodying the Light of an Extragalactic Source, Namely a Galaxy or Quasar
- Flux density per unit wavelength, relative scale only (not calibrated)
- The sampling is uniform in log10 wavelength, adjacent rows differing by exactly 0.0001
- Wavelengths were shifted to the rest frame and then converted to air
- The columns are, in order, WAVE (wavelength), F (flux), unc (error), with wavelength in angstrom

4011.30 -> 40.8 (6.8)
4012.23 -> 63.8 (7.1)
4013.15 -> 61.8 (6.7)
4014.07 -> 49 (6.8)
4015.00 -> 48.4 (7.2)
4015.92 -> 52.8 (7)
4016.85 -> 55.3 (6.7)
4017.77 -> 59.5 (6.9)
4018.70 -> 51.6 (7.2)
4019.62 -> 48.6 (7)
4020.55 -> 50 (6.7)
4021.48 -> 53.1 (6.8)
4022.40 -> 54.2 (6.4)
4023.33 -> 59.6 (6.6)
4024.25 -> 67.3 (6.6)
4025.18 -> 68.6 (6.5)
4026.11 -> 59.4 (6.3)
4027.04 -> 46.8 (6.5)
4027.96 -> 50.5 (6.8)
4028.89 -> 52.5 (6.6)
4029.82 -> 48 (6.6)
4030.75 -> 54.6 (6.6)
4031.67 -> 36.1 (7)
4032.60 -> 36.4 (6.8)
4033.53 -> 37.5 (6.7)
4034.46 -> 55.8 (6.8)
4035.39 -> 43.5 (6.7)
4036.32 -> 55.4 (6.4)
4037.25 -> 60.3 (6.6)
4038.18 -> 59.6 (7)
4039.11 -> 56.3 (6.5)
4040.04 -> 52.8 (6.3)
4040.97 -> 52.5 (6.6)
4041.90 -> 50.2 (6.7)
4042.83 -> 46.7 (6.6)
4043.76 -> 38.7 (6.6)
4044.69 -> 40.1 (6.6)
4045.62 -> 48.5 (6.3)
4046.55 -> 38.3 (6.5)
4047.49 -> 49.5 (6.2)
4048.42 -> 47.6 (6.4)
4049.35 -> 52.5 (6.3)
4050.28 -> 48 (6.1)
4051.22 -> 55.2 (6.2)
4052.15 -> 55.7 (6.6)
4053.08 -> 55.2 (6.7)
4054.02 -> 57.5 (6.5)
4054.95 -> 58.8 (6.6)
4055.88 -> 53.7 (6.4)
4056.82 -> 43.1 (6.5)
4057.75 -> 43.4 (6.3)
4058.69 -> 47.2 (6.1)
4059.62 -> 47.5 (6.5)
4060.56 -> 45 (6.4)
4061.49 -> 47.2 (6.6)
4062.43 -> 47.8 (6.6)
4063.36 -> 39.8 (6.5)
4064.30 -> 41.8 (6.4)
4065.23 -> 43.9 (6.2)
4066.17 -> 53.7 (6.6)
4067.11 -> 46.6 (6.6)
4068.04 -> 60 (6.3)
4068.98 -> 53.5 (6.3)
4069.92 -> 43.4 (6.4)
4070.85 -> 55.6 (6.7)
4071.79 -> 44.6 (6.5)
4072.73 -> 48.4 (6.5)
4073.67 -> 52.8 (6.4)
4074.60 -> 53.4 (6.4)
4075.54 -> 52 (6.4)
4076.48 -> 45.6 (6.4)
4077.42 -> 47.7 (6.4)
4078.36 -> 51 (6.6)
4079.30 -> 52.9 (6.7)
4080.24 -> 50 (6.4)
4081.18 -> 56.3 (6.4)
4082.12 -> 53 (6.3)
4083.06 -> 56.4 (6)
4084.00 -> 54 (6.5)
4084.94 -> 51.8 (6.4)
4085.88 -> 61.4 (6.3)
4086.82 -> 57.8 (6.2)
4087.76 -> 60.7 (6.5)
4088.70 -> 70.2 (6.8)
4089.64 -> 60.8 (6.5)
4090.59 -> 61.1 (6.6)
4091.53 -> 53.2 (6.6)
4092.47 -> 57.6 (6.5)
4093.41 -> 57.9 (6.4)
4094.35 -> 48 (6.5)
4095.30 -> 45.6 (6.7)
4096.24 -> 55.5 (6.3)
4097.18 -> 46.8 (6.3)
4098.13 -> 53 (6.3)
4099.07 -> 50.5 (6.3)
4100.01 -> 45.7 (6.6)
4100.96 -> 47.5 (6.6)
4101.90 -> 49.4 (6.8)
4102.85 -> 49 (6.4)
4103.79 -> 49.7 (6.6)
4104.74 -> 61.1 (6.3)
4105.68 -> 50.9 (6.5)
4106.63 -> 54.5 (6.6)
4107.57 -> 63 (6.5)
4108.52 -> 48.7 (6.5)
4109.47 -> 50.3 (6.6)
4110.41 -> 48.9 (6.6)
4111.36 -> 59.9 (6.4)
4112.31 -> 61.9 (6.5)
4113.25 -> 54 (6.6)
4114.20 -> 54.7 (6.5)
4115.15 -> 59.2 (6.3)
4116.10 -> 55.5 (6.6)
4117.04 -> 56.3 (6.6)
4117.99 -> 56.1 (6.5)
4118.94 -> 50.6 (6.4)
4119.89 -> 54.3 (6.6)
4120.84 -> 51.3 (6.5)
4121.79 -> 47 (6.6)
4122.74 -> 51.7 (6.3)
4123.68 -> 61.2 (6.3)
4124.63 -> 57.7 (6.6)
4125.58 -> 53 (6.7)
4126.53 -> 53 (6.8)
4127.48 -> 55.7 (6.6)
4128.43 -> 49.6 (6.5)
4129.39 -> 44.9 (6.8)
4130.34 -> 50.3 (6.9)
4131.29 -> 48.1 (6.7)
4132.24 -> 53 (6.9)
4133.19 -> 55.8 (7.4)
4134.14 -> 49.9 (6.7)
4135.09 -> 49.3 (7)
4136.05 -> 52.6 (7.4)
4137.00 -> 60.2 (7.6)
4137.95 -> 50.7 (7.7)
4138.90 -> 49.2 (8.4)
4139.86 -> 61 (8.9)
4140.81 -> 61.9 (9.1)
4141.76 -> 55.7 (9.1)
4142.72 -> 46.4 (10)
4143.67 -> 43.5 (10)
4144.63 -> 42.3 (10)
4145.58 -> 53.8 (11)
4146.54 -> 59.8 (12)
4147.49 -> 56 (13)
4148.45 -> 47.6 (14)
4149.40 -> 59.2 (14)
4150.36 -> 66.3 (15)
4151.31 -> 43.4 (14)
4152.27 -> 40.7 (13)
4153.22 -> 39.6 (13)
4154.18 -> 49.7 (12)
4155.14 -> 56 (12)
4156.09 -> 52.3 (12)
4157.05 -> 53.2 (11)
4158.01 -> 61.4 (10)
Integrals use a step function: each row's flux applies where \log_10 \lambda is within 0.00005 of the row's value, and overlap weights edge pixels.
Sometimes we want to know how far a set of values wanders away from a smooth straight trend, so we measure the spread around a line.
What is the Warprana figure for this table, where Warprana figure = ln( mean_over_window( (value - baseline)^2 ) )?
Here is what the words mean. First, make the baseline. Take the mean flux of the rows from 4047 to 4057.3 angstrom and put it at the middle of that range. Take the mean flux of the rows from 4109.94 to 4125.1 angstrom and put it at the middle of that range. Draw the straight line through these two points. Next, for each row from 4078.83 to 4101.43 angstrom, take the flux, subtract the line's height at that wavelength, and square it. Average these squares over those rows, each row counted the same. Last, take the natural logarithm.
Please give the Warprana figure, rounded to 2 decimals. 3.57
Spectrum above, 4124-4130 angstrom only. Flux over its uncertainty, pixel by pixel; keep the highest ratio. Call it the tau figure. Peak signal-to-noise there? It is 8.7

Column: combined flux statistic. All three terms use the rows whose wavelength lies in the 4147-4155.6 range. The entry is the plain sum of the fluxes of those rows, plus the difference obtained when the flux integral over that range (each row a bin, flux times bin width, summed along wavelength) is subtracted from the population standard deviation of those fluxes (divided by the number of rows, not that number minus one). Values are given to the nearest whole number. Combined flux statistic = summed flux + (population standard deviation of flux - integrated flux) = 29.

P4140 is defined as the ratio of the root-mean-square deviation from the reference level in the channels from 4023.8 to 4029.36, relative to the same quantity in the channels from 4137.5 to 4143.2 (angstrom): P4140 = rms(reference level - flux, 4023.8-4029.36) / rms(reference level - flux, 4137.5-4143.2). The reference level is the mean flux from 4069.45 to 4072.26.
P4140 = 1.48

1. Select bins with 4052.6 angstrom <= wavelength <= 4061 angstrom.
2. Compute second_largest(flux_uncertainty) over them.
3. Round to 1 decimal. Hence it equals 6.6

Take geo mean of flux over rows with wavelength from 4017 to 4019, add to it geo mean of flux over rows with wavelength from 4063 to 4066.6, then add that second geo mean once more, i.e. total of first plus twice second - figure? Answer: 144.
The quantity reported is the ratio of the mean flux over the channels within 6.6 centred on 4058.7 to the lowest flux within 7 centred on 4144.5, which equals 1.10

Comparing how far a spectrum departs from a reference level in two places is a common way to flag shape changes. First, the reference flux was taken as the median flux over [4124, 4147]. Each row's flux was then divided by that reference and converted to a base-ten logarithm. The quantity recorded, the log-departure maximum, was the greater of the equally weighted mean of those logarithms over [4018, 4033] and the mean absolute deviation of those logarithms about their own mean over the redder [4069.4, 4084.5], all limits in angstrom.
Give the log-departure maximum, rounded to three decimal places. 0.029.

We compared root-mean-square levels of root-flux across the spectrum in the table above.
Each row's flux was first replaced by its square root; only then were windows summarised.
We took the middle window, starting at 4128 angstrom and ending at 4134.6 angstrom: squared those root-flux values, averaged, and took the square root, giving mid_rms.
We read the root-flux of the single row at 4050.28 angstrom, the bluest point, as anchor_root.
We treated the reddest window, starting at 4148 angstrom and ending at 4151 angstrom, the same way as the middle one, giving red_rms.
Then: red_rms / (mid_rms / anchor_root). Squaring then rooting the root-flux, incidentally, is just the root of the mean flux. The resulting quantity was 7.4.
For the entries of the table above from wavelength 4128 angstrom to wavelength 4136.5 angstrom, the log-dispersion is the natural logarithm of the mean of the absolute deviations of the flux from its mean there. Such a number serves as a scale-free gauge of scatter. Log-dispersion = 0.8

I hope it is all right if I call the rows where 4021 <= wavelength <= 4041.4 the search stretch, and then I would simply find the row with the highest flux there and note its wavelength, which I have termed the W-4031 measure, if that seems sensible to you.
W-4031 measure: 4025.18 angstrom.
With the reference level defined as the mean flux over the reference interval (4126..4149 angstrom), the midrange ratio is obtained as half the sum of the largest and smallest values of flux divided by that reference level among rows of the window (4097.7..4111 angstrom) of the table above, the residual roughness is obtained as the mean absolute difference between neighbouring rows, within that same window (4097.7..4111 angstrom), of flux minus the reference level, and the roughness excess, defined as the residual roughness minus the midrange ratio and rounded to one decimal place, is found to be 3.8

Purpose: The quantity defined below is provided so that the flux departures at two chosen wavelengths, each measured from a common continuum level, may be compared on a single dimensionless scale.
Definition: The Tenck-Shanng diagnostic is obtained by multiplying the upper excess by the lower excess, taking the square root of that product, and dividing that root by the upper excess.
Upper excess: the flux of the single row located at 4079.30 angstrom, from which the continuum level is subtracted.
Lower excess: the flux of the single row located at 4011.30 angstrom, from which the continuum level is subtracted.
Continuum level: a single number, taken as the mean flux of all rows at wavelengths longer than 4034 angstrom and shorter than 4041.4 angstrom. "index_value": -2.9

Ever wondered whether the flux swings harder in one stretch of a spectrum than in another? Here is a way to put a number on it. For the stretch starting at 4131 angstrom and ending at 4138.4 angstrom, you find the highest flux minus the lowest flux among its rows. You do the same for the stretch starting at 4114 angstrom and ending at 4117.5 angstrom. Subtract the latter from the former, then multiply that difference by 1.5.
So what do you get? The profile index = 11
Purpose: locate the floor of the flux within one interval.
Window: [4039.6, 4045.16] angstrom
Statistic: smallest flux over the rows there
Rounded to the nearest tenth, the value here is 38.7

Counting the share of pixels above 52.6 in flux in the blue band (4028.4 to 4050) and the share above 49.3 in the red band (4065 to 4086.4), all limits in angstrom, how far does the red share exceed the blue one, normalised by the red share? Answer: 0.56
